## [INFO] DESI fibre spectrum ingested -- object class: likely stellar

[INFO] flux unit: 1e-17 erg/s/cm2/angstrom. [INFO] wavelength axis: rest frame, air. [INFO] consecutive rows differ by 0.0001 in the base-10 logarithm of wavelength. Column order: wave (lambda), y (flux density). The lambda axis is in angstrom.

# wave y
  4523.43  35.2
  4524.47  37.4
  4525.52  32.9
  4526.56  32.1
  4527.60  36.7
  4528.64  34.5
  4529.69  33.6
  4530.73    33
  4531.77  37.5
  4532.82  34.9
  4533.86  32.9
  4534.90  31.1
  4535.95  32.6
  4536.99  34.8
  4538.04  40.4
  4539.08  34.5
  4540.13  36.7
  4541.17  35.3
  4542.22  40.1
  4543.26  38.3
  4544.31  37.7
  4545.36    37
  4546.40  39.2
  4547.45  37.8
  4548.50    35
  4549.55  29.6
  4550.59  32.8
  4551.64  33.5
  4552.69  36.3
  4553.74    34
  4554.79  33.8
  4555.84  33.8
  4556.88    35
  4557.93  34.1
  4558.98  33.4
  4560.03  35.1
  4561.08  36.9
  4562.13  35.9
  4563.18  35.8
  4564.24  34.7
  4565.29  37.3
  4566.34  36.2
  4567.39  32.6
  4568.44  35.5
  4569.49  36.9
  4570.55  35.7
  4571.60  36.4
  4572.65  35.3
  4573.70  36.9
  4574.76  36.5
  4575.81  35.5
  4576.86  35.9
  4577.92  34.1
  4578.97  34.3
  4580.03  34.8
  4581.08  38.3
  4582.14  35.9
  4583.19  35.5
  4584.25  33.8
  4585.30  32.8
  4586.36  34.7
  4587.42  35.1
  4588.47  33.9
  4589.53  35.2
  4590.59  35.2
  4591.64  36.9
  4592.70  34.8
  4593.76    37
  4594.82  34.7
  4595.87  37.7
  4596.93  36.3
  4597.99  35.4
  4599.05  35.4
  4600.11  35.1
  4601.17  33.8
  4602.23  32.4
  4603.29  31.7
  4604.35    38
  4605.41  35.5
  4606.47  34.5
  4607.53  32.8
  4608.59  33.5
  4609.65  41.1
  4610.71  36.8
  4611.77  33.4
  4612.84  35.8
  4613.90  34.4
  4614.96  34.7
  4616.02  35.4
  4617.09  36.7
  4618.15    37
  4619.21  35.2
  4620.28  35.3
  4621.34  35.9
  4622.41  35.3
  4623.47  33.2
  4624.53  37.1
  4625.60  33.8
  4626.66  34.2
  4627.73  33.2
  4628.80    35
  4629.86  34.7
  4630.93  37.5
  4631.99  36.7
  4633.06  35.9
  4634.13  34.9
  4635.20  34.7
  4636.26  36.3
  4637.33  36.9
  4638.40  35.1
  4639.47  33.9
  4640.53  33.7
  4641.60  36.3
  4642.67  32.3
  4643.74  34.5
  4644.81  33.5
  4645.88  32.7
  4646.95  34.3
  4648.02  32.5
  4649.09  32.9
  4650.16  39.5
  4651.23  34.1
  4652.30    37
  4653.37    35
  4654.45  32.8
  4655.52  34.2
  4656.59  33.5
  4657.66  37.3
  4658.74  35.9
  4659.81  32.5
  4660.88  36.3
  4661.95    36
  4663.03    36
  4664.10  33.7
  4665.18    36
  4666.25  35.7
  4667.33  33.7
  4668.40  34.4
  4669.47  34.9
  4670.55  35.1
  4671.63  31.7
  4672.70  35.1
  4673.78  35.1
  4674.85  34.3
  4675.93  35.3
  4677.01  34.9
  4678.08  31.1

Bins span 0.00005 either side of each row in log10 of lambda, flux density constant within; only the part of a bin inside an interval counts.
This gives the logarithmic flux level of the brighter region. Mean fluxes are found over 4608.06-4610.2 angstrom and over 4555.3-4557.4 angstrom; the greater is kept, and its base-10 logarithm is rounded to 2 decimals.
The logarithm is 1.57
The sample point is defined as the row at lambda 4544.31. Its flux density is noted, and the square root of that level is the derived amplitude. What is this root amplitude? 6.1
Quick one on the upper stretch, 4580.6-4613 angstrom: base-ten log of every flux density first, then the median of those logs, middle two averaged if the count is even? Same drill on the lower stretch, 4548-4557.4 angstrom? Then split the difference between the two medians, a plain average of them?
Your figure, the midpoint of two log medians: 1.538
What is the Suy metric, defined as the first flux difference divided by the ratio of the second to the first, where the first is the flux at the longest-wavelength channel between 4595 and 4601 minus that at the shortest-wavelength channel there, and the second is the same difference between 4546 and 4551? -1.1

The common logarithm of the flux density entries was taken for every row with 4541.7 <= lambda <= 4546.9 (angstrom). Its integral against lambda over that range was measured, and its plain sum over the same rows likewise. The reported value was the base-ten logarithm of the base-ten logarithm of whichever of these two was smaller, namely -0.046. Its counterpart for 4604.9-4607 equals -0.310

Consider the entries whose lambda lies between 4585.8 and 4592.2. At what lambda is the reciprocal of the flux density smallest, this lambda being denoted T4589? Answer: 4591.64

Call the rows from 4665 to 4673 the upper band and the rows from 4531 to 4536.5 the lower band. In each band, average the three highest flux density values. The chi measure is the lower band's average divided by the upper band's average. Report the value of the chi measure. 0.99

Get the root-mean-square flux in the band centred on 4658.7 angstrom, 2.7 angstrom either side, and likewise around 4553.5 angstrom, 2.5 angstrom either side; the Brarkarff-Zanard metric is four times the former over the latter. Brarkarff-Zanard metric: 4.1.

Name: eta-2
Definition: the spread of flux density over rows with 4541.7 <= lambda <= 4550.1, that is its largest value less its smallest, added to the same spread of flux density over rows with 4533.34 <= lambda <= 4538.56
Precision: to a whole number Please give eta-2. 20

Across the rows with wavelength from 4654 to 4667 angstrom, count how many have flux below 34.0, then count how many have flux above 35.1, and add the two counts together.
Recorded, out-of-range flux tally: 11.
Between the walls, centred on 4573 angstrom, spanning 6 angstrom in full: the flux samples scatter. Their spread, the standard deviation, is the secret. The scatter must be 0.6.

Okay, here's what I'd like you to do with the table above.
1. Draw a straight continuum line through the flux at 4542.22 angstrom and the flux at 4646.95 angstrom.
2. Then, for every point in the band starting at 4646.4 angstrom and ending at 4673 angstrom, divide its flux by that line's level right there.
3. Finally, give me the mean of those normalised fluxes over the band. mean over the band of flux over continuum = 1.04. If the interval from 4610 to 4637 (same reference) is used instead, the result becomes 0.99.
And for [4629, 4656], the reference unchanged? 1.01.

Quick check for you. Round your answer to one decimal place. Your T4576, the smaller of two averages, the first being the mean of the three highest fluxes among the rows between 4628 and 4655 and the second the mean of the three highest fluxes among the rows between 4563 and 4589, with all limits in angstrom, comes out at 37.5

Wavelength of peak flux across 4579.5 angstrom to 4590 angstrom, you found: 4581.08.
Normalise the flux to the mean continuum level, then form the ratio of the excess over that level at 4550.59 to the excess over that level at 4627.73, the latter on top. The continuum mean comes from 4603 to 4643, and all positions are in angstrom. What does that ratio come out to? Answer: 0.8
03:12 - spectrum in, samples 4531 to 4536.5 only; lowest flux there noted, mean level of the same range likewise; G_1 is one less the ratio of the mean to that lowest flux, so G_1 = -0.087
